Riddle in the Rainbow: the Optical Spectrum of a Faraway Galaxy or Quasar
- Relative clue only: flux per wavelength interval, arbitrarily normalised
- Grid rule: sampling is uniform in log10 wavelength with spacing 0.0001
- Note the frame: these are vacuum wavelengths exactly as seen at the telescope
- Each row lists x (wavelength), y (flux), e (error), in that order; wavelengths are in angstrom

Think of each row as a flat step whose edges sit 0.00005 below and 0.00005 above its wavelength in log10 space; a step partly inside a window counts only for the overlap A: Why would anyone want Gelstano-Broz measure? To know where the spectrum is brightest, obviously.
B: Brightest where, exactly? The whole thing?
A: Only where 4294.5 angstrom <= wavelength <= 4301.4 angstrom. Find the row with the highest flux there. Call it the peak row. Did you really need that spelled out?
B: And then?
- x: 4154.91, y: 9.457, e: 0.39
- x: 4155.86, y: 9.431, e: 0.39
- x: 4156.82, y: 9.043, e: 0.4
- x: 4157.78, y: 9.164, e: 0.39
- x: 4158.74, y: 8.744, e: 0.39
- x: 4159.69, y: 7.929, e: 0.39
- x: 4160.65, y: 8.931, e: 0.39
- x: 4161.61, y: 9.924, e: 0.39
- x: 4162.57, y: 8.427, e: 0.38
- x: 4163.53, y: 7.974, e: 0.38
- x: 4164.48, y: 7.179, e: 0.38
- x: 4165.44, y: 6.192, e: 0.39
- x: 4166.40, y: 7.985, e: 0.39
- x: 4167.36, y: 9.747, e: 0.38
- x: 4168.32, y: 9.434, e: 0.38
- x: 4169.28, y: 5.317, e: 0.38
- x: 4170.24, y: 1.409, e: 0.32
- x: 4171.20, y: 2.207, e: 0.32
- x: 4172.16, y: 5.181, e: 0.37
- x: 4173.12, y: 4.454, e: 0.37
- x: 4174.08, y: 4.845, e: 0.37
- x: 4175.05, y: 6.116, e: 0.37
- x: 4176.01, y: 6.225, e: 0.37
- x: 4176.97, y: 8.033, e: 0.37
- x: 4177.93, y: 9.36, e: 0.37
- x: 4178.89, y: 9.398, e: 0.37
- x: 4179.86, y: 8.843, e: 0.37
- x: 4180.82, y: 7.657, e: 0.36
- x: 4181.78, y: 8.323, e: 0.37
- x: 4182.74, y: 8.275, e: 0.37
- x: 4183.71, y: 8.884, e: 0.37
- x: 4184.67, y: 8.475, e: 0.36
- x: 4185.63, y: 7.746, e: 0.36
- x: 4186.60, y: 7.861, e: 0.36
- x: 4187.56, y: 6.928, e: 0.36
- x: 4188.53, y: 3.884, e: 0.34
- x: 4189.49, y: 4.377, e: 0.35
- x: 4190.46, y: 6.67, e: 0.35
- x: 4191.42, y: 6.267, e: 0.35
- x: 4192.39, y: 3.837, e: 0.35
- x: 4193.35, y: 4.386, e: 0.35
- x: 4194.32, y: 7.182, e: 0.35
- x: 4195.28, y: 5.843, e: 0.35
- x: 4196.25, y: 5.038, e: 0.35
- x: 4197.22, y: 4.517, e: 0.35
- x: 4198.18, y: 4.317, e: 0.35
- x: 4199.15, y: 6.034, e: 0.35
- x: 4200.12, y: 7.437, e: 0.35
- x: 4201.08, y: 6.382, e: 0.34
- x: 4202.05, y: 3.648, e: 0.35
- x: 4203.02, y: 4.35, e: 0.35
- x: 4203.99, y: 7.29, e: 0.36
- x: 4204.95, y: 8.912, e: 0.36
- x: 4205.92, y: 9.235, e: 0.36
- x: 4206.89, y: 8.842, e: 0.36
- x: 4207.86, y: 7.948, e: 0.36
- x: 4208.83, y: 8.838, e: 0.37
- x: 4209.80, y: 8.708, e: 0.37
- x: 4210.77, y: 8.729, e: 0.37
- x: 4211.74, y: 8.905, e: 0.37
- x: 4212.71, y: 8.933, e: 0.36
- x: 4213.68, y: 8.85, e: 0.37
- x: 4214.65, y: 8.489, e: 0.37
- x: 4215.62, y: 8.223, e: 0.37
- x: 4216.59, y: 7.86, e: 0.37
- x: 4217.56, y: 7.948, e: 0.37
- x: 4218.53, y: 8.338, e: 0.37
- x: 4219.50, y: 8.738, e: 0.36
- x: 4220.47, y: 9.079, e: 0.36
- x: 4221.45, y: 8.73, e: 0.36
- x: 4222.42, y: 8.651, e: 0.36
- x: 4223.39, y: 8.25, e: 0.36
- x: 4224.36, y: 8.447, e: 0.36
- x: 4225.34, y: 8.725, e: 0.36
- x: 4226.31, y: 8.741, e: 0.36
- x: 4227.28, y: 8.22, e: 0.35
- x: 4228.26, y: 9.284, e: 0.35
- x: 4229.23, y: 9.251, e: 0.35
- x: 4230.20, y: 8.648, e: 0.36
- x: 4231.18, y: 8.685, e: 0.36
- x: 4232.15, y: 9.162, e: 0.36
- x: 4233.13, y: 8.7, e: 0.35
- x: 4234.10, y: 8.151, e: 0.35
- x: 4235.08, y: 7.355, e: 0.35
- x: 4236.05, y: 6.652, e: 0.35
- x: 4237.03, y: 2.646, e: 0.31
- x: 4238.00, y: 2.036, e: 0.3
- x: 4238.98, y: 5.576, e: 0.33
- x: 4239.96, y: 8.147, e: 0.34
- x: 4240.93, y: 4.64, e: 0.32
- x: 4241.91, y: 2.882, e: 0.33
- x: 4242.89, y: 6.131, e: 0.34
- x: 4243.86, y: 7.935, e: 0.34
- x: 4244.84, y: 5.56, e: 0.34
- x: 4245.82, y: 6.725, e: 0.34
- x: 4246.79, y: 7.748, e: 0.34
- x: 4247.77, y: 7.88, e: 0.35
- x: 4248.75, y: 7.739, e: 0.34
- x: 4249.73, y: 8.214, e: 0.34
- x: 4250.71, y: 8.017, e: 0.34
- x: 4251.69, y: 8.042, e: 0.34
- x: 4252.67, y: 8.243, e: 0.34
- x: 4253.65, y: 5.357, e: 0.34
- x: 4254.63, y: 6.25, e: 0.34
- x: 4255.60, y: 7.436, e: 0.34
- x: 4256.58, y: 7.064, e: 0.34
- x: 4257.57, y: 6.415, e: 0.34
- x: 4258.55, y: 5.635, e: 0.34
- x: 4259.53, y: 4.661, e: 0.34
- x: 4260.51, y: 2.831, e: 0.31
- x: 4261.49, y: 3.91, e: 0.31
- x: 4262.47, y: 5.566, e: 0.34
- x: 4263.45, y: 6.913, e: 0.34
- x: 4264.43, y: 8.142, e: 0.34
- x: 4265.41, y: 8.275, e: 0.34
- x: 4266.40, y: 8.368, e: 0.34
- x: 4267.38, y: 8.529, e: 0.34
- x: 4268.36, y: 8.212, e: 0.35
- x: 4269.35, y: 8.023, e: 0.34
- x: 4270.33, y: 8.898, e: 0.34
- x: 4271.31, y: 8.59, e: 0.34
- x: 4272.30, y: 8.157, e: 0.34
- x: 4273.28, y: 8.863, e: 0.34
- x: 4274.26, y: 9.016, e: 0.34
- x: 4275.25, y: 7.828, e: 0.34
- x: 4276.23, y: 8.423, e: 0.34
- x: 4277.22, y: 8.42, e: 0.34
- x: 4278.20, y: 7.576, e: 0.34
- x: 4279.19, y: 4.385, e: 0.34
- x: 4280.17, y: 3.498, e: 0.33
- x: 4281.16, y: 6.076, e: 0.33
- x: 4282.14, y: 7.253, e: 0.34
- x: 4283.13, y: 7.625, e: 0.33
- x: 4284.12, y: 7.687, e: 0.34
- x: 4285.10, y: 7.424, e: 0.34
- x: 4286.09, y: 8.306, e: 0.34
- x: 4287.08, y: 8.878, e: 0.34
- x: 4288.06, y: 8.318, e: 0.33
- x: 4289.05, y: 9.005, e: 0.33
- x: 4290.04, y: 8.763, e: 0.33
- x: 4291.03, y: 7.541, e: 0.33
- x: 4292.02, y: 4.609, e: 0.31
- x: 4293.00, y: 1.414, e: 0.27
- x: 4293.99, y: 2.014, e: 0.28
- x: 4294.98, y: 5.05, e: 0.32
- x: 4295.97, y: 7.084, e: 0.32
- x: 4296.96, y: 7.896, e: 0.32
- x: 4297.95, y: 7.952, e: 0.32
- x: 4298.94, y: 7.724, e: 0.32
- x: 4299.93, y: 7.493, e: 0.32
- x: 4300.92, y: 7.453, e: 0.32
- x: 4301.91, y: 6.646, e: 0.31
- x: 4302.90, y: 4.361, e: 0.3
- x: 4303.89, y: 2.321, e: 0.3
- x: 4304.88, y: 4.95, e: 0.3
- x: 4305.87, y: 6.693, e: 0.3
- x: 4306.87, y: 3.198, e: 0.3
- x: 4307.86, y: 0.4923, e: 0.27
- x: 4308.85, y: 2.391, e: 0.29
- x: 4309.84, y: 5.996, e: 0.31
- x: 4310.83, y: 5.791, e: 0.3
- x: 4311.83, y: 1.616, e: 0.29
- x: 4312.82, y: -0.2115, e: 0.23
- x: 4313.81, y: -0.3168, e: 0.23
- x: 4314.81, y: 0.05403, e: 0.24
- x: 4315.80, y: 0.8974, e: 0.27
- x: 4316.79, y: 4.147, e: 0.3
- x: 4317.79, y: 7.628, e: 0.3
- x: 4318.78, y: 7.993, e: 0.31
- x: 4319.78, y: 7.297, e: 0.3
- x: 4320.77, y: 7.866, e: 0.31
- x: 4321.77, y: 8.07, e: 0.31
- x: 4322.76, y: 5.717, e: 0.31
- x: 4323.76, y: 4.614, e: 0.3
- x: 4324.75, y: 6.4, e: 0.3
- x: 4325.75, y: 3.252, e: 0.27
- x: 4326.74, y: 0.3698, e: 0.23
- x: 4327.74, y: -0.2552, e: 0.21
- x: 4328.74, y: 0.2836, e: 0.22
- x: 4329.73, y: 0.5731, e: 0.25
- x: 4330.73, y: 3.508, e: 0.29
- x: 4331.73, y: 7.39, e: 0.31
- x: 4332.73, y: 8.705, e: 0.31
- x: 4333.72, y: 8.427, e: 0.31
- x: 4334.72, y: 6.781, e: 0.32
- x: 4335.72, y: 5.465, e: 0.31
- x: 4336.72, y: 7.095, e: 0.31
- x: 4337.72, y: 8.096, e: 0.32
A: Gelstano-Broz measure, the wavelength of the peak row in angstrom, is 4297.95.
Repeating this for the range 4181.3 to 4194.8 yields 4183.71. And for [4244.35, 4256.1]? 4252.67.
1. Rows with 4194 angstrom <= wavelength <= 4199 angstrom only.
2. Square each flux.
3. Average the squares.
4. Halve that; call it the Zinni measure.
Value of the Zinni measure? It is 15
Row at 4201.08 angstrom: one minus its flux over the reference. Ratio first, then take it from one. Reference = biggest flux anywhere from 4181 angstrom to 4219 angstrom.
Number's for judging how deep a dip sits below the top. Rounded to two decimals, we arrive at 0.31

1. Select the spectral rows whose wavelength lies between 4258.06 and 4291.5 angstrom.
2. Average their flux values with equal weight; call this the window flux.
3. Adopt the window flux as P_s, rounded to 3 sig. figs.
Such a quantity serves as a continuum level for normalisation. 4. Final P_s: 7.34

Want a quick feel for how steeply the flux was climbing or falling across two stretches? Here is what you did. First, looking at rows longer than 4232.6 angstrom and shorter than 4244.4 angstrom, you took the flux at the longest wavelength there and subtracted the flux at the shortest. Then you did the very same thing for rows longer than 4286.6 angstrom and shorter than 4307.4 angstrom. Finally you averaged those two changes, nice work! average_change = -3.2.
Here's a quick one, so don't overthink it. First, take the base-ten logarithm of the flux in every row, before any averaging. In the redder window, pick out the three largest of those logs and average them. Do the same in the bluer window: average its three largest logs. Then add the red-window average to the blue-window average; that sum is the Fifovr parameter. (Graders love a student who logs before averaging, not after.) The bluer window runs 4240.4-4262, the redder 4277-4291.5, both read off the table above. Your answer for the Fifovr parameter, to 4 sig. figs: 1.860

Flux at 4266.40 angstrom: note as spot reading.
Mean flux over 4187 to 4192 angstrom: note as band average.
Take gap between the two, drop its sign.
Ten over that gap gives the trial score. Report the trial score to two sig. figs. 3.6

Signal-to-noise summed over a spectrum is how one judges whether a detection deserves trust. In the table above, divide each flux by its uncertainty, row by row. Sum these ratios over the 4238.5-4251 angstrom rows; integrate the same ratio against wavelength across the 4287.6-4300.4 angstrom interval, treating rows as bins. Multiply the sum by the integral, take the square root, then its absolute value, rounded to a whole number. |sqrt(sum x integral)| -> 259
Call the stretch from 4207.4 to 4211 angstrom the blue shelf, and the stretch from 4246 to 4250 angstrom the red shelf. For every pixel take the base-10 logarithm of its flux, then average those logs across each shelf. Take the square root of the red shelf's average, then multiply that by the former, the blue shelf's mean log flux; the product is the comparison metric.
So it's 0.88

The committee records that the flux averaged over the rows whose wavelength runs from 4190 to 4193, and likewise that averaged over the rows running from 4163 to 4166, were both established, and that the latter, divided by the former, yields 1.3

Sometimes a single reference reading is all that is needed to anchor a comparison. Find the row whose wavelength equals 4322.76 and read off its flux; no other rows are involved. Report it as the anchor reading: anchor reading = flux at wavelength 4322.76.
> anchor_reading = 5.717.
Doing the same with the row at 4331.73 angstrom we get 7.39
